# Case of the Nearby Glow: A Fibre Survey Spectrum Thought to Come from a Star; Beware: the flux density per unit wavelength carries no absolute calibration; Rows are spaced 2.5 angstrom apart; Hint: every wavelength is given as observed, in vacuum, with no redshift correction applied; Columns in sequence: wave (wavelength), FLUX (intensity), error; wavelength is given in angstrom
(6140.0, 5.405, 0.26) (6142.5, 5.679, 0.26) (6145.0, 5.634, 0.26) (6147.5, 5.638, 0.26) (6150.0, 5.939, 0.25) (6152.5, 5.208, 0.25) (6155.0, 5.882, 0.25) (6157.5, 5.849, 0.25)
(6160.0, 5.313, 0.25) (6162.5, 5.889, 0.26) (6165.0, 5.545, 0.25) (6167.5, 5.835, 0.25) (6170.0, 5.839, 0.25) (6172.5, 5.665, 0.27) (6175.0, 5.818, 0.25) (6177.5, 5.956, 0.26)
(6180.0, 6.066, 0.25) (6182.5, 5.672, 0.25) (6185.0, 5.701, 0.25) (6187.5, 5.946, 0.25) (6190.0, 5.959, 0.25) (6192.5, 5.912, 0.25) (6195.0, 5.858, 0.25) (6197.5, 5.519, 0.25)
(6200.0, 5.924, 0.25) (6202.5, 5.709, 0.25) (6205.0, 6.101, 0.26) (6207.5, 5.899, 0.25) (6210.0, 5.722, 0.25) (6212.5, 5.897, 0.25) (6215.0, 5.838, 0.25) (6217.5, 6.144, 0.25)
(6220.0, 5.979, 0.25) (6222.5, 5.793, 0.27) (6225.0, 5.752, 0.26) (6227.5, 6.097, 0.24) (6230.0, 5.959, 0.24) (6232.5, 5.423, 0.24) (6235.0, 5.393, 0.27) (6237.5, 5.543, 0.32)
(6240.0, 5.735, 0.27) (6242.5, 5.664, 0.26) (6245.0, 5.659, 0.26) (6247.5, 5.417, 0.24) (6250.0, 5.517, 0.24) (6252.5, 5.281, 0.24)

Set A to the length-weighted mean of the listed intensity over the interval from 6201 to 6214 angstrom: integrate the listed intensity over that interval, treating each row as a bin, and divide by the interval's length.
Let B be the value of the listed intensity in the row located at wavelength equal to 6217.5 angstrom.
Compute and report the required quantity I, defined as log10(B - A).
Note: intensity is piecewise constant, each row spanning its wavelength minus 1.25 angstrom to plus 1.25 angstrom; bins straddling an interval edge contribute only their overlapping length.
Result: -0.56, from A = 5.87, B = 6.144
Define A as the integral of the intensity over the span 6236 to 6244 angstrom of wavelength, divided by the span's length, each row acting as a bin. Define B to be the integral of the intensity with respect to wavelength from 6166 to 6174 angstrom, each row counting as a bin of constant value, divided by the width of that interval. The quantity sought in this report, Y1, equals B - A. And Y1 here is 0.13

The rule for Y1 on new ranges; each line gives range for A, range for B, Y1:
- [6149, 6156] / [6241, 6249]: -0.08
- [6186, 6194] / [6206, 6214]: -0.08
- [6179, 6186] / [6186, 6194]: 0.12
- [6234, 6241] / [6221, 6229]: 0.33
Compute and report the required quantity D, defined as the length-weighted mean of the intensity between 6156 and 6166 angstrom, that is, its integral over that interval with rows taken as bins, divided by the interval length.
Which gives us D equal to 5.66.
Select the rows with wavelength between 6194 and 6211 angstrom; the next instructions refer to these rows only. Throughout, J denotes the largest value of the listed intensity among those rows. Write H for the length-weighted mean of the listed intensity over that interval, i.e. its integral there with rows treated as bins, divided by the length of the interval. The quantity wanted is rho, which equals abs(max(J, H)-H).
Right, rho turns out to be 0.28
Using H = 5.82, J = 6.101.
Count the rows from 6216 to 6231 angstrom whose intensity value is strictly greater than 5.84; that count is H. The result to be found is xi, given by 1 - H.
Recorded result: -3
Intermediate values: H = 4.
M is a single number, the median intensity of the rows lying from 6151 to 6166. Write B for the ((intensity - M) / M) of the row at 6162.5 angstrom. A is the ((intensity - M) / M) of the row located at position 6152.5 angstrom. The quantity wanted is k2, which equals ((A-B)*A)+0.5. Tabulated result 0.510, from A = -0.09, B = 0.034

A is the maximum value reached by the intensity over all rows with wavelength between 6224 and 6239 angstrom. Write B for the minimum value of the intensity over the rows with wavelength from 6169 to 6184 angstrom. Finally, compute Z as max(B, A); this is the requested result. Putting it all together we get 6.10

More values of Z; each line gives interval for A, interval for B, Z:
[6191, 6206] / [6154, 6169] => 6.10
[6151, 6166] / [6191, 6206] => 5.89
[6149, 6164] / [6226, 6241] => 5.94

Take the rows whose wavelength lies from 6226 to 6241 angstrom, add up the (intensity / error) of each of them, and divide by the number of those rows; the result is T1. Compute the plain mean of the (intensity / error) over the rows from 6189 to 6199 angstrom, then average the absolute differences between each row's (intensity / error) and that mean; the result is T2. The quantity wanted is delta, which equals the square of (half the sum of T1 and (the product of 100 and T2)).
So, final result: 1620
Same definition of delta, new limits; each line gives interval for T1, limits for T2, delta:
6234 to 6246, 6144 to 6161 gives 4109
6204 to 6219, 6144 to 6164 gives 3735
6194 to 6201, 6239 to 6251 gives 1593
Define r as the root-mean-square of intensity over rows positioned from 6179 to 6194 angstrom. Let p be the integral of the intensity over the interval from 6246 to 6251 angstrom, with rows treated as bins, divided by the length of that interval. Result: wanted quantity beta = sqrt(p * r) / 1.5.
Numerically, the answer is 3.78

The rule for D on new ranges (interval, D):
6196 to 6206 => 5.81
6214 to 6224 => 5.94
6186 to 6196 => 5.91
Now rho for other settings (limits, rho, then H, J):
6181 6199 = 0.16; 5.80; 5.959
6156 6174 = 0.18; 5.71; 5.889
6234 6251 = 0.17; 5.56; 5.735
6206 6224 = 0.25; 5.90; 6.144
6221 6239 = 0.38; 5.71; 6.097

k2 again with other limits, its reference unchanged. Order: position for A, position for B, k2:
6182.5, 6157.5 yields 0.500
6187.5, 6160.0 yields 0.505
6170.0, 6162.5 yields 0.500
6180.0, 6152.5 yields 0.510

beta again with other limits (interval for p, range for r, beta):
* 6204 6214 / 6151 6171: 3.86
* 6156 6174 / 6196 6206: 3.84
